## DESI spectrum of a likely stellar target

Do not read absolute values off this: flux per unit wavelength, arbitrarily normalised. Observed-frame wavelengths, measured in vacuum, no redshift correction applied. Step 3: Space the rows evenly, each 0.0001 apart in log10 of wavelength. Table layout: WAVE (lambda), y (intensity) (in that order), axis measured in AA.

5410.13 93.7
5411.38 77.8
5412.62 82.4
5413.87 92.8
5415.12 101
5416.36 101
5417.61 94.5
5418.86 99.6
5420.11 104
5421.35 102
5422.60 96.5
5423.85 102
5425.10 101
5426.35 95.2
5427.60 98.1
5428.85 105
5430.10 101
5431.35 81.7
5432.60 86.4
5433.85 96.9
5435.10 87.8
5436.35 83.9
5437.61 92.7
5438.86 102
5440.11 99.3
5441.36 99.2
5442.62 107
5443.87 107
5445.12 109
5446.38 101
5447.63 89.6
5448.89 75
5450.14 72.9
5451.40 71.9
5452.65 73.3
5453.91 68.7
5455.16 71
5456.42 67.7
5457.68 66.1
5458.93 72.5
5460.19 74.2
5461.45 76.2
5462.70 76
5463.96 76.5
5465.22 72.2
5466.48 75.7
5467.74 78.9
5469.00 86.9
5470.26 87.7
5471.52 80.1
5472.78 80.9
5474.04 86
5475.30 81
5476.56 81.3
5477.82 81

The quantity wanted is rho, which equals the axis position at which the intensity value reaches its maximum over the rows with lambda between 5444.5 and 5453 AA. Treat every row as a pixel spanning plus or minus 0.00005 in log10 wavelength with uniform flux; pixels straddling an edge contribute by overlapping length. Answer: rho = 5445.12 AA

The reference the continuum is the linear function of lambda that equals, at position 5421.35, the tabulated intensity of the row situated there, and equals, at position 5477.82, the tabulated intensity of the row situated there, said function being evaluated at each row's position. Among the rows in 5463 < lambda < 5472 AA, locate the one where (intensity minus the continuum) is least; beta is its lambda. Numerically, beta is 5465.22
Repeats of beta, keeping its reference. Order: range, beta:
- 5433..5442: 5436.35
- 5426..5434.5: 5431.35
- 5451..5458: 5457.68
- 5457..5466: 5457.68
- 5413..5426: 5413.87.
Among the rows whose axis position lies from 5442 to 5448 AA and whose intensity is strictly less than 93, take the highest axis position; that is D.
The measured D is 5447.63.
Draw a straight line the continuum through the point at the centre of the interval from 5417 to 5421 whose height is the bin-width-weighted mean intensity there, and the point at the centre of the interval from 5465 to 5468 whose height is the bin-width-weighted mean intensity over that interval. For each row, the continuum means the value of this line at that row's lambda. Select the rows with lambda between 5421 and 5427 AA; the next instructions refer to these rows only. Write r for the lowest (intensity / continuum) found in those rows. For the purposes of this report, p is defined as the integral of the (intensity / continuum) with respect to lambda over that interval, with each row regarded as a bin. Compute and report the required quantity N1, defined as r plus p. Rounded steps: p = 6.1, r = 0.99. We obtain 7.1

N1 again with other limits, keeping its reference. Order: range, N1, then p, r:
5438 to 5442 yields 5.6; 4.5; 1.12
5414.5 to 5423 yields 9.5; 8.5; 0.94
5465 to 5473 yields 9.6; 8.7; 0.95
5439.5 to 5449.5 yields 12.2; 11.3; 0.89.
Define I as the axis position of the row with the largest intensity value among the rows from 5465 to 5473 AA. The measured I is 5470.26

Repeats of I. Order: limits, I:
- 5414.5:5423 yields 5420.11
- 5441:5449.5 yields 5445.12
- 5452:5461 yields 5460.19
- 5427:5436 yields 5428.85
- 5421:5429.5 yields 5428.85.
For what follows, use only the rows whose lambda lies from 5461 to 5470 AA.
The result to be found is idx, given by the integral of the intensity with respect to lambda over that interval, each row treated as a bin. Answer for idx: 701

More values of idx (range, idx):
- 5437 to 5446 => 921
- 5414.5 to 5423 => 850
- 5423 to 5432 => 879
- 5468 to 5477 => 749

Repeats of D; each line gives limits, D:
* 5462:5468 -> 5467.74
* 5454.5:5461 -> 5460.19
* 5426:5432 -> 5431.35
